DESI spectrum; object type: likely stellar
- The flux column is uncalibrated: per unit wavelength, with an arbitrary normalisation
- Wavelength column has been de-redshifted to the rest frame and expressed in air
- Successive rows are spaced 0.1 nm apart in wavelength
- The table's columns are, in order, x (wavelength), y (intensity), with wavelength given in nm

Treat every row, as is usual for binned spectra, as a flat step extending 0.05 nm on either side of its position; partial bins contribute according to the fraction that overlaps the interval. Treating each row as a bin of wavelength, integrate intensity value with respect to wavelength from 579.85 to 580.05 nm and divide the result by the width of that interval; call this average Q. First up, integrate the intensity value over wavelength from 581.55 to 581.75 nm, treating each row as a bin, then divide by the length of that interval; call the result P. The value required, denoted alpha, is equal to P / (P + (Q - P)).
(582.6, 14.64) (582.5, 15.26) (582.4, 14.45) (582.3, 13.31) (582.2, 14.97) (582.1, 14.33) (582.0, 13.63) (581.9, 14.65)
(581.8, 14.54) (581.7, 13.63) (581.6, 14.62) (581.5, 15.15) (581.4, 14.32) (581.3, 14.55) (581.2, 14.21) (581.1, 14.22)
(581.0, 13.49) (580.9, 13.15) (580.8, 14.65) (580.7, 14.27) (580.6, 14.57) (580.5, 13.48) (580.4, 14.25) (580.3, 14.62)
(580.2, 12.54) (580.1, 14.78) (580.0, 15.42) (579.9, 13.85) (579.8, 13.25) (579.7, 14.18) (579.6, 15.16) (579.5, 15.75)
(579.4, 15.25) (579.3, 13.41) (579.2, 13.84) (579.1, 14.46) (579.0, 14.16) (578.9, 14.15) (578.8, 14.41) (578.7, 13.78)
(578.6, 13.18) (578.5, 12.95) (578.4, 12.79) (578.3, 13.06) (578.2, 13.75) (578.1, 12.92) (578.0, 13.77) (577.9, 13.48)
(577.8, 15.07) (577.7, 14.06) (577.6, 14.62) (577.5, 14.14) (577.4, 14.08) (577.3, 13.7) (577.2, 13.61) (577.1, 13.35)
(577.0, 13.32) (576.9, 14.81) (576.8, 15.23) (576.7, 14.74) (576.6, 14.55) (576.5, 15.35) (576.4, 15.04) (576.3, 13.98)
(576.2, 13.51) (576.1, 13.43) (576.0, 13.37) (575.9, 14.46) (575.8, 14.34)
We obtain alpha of 0.97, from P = 14.1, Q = 14.6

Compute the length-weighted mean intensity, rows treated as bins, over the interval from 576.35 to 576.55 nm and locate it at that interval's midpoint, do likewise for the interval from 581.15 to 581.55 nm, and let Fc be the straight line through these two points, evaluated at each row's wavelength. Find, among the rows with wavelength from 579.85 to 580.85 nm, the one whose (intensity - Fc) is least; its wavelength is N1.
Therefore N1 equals 580.2 nm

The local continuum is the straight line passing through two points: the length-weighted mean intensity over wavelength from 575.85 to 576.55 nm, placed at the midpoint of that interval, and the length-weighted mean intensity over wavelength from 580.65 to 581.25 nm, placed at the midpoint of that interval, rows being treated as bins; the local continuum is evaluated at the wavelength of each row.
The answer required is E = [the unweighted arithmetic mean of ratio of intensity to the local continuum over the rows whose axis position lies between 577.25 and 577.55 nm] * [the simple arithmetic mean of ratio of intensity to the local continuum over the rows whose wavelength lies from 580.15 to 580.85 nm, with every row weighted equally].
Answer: 0.992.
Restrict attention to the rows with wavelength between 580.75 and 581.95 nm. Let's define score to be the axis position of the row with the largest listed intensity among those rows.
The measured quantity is 581.5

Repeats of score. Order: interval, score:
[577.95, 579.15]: 579.1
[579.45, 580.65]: 579.5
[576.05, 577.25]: 576.5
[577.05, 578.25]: 577.8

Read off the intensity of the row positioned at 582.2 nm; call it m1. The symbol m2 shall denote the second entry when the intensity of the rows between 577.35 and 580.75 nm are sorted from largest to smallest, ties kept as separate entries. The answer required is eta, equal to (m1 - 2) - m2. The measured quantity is -2.45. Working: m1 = 14.97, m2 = 15.42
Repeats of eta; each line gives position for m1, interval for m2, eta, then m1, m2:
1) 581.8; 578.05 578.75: -1.21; 14.54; 13.75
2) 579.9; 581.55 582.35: -2.80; 13.85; 14.65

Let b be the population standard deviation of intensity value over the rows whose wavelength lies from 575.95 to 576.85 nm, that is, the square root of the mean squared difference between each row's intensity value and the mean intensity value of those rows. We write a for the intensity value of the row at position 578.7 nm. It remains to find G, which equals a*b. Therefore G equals 10.4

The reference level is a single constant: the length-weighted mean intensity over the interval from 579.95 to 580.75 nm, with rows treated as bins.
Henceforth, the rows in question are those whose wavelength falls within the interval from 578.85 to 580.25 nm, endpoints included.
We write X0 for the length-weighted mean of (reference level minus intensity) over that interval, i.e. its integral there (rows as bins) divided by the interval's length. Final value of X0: -0.1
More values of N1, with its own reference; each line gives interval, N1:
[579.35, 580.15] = 579.8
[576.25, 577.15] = 577.0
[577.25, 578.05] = 577.9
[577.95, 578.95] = 578.4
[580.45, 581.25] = 580.9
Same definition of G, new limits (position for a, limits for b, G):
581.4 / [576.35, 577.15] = 10.6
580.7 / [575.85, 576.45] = 8.7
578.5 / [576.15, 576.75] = 8.1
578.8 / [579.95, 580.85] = 11.3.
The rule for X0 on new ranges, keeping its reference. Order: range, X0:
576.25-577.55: -0.1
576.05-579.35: 0.3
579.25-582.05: 0.0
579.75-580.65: 0.2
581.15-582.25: -0.2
